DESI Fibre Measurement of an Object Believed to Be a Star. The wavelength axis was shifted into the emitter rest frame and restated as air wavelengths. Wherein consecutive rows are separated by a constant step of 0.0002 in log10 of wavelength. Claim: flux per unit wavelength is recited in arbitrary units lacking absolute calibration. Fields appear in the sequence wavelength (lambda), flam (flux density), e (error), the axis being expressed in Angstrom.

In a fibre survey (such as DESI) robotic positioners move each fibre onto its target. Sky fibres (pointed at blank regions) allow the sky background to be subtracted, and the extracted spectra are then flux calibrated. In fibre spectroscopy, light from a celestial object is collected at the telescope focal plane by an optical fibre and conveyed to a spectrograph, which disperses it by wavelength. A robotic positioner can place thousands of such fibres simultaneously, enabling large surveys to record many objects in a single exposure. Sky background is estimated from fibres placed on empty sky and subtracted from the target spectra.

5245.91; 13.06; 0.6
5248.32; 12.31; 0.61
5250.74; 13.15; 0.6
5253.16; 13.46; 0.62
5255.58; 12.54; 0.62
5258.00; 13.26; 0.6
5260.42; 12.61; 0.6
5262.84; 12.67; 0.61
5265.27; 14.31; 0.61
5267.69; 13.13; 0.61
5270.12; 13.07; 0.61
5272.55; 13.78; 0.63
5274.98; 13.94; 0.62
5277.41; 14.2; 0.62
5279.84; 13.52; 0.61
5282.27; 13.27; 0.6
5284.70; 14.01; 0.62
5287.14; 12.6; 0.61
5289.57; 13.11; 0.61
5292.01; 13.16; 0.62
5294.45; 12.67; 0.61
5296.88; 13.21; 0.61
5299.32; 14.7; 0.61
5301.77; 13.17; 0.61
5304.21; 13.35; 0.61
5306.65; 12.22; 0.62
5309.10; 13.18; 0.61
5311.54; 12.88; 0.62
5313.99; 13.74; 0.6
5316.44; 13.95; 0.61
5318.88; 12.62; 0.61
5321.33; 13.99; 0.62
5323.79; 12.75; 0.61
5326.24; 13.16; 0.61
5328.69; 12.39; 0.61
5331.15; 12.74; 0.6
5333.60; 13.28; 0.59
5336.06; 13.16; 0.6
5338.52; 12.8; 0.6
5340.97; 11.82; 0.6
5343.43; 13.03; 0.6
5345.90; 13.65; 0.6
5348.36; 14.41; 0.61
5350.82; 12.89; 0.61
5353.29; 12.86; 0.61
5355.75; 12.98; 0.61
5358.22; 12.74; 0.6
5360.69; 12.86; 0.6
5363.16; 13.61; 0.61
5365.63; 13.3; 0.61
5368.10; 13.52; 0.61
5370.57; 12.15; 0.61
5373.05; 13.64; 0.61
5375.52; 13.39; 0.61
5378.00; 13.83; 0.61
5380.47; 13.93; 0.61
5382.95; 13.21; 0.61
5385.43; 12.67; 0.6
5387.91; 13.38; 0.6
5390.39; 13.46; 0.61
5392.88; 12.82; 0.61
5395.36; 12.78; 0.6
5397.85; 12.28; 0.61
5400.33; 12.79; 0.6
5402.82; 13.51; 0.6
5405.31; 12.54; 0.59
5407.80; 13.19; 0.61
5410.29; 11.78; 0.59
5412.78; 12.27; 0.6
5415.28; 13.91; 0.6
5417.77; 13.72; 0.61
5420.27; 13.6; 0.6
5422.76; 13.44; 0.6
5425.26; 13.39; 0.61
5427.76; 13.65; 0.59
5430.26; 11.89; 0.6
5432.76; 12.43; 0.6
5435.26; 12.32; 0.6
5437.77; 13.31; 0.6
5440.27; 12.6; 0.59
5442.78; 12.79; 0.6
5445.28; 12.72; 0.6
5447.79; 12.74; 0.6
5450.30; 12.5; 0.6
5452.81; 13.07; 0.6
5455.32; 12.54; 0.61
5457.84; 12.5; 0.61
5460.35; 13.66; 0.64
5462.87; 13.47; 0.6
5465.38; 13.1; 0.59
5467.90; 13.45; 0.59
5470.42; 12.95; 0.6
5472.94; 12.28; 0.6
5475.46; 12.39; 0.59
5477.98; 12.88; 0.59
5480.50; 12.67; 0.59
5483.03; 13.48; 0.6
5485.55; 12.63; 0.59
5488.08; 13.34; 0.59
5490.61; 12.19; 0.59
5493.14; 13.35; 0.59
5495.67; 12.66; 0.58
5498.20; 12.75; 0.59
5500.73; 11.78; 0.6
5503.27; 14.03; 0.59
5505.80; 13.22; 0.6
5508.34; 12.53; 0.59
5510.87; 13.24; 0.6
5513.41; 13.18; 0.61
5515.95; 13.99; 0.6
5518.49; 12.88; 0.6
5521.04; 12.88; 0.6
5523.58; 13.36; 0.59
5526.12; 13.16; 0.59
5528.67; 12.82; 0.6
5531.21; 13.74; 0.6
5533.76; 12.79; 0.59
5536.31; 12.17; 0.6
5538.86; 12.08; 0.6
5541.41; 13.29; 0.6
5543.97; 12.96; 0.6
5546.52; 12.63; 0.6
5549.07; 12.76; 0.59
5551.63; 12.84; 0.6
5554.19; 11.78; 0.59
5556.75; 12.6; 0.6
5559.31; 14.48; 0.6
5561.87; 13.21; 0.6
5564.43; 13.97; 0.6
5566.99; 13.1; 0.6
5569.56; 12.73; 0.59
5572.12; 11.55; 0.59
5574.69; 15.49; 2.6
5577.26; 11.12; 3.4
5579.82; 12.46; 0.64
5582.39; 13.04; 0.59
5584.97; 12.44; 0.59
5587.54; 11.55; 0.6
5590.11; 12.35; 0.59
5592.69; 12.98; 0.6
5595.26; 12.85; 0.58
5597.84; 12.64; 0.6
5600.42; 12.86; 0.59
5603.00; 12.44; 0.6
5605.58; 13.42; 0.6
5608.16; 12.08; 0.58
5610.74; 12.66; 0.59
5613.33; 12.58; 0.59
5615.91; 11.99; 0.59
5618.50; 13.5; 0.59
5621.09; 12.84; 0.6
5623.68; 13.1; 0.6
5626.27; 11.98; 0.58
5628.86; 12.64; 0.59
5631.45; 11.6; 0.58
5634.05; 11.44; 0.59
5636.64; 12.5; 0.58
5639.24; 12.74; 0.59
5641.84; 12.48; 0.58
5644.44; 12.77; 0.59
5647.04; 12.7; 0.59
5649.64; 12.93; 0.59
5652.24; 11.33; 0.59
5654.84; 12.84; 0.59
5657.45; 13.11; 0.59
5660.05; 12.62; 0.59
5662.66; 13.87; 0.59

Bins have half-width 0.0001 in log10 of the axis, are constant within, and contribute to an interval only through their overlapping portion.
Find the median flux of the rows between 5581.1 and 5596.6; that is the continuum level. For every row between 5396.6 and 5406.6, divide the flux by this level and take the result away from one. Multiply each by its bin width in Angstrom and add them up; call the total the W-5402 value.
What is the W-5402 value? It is -0.11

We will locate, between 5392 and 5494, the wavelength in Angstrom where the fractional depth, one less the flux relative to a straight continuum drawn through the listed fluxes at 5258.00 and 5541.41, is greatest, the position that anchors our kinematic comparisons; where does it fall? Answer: 5410.29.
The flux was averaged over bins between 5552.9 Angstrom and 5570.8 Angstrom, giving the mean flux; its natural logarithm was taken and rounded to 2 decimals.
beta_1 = 2.57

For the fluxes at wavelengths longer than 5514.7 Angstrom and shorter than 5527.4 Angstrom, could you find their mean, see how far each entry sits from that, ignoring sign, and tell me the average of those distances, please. 0.34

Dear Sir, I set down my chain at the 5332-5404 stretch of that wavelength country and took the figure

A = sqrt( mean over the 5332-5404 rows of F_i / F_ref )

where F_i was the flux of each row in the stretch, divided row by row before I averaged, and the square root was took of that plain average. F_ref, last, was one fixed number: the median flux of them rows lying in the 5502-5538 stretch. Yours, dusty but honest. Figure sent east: 0.998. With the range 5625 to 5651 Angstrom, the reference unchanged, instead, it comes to 0.969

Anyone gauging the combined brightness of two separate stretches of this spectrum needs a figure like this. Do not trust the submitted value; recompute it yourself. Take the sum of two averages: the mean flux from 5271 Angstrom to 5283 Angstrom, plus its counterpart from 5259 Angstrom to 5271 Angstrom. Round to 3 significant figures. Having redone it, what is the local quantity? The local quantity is 26.9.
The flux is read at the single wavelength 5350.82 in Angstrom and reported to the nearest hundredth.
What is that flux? 12.89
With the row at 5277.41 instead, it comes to 14.20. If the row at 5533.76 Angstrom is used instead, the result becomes 12.79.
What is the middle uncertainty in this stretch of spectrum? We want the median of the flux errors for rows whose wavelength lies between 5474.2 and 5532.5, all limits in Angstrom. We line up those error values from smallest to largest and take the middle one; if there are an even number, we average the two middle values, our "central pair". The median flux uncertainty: 0.590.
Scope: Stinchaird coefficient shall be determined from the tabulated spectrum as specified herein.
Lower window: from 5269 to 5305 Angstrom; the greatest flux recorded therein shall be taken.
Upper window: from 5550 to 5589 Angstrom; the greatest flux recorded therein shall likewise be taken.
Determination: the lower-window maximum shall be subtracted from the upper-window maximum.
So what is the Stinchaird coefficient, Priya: 0.8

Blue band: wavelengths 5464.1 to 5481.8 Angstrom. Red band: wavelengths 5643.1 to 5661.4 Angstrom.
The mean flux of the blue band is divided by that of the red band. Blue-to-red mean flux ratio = 1.02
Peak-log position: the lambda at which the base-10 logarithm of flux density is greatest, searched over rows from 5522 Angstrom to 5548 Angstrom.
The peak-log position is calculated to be 5531.21 Angstrom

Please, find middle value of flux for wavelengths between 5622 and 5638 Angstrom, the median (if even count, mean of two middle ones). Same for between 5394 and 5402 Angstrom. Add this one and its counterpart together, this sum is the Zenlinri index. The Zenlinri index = 25.02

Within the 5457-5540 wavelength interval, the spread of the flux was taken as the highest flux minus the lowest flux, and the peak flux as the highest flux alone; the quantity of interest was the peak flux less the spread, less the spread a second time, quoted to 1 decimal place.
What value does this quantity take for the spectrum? 9.5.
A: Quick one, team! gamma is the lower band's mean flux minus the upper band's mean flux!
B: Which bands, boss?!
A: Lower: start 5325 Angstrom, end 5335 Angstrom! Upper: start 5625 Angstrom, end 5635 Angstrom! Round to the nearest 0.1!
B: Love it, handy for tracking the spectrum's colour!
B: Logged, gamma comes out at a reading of 1.0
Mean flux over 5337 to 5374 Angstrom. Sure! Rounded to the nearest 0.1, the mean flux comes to 13.1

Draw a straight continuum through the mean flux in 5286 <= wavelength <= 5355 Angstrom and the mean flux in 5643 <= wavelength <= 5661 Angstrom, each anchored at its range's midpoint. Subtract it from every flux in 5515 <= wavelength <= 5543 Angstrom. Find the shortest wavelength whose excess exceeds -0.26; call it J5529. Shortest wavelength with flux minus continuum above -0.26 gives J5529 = 5515.95 Angstrom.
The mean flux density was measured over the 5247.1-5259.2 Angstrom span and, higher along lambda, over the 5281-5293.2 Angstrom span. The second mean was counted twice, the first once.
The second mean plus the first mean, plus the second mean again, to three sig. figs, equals 39.4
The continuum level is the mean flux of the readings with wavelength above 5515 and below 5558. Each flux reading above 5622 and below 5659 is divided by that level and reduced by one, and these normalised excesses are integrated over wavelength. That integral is -1.2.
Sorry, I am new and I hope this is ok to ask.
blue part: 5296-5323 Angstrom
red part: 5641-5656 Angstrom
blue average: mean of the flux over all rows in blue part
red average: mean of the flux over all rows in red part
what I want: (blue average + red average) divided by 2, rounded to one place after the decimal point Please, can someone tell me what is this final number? 12.9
